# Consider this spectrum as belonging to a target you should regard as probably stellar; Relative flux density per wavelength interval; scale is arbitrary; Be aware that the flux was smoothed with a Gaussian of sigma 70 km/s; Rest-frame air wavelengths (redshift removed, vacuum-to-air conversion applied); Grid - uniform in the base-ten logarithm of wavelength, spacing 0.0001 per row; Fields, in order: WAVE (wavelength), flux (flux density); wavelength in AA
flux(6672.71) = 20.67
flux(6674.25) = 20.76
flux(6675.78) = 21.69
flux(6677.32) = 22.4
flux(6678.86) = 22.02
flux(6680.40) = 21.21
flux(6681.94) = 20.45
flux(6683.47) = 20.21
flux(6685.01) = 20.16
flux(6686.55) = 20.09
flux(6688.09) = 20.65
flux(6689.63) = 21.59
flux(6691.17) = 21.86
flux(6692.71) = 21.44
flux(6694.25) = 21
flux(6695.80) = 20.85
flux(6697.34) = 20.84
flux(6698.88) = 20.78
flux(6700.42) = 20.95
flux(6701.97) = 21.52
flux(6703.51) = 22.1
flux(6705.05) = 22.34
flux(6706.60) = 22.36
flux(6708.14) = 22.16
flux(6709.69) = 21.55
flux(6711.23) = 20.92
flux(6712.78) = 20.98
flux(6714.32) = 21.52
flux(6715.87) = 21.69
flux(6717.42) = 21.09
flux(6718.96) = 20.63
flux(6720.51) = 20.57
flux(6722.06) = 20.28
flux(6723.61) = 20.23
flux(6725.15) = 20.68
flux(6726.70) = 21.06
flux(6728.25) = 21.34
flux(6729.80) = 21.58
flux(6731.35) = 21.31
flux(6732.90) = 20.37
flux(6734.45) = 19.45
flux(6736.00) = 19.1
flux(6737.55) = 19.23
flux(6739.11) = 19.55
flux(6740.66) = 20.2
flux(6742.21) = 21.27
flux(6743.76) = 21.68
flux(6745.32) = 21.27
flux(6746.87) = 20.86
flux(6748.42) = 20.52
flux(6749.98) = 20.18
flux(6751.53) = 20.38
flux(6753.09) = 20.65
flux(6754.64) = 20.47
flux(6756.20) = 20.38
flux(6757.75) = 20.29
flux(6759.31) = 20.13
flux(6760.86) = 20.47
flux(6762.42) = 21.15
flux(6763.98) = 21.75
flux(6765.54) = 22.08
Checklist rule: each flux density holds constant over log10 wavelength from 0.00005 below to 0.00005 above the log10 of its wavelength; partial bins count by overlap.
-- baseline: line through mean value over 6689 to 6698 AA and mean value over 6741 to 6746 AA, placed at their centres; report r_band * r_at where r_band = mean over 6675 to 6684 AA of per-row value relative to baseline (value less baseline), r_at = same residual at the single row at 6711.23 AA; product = 0.0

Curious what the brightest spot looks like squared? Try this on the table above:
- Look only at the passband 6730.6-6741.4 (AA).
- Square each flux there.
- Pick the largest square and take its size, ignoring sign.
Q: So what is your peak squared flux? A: 454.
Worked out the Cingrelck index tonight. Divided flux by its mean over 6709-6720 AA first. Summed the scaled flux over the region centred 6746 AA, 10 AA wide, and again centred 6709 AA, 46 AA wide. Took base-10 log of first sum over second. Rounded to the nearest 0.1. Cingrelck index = -0.7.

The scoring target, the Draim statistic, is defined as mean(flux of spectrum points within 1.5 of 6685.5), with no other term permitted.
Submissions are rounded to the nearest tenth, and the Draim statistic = 20.1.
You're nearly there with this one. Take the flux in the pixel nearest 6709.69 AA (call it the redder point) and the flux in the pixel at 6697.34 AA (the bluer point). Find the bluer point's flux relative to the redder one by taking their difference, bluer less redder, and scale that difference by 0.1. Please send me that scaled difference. -0.07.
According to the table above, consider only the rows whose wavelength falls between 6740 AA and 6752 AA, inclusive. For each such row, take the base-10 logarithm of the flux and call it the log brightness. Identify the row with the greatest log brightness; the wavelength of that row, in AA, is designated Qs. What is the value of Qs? 6743.76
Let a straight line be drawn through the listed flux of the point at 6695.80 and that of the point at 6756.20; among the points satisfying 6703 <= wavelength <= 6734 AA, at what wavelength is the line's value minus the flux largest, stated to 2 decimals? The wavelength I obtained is 6723.61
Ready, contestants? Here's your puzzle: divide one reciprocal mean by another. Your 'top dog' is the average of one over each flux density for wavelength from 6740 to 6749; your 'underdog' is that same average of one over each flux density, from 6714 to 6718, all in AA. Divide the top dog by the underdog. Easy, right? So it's 1.02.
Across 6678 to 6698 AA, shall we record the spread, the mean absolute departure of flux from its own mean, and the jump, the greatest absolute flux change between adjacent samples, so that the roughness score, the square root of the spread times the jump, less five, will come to -4.30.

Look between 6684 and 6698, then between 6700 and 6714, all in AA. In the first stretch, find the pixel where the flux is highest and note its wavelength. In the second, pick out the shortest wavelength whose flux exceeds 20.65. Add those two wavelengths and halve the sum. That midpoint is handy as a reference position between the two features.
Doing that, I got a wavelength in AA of 6695.8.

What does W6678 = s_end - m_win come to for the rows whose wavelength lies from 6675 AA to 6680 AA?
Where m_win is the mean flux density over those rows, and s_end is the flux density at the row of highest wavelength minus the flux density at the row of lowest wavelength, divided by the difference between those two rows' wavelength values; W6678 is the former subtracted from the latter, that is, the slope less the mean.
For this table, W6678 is -21.9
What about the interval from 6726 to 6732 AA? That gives -21.3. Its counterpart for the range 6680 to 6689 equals -20.5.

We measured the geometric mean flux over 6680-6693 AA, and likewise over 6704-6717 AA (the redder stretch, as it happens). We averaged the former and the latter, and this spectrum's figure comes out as 21.3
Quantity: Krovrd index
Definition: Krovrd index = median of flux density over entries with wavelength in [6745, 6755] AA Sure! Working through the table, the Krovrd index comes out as 20.5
